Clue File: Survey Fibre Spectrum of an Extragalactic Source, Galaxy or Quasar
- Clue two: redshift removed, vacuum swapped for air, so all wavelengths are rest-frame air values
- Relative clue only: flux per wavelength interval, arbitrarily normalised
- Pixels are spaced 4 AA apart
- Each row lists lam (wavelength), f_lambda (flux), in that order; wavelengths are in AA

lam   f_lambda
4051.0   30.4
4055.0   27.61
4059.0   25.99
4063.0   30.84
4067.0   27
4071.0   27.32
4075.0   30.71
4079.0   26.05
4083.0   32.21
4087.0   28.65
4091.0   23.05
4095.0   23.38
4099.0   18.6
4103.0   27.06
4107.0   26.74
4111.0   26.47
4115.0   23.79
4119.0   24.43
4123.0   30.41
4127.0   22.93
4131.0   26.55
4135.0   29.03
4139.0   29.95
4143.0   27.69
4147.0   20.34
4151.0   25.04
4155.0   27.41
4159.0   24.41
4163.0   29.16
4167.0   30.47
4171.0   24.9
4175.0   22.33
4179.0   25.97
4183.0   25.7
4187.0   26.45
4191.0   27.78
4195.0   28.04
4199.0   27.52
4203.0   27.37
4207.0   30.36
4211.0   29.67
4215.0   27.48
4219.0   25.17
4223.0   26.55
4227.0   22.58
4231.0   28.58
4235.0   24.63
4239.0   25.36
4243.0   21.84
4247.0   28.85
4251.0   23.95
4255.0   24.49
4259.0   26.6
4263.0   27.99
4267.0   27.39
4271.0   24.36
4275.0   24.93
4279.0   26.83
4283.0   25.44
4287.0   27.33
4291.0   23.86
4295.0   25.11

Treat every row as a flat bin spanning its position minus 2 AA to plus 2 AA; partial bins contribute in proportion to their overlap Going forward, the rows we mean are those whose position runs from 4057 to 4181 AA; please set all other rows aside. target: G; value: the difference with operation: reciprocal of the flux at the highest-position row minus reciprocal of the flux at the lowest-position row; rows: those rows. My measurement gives 0.000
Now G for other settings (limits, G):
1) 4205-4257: 0.008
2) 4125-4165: -0.009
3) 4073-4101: 0.021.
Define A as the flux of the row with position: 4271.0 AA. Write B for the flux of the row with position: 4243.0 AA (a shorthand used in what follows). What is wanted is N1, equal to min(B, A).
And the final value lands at 21.8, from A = 24.36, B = 21.84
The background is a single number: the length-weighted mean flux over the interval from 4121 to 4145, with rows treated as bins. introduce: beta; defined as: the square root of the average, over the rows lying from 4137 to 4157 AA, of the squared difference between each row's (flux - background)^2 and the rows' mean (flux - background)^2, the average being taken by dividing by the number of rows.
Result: 21.0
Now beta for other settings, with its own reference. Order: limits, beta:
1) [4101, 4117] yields 6.4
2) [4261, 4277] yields 5.0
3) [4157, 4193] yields 8.5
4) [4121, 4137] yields 8.9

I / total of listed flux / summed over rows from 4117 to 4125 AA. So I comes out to 55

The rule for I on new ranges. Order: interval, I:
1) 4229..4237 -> 53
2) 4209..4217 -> 57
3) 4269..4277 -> 49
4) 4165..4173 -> 55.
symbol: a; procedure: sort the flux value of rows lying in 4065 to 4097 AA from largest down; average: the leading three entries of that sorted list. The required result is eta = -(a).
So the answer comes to -30.5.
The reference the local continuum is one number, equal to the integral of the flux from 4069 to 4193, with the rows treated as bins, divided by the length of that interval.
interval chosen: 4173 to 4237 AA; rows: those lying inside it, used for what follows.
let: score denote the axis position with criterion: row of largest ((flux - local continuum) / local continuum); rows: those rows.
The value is 4207.0 AA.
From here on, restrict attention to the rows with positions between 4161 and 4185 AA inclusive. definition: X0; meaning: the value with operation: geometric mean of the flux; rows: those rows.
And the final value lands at 26.3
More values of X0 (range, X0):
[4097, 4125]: 25.1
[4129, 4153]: 26.2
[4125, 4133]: 24.7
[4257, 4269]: 27.3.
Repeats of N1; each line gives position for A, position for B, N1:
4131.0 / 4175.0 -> 22.3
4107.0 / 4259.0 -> 26.6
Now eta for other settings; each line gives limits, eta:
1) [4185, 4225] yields -29.4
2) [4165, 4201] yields -28.8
